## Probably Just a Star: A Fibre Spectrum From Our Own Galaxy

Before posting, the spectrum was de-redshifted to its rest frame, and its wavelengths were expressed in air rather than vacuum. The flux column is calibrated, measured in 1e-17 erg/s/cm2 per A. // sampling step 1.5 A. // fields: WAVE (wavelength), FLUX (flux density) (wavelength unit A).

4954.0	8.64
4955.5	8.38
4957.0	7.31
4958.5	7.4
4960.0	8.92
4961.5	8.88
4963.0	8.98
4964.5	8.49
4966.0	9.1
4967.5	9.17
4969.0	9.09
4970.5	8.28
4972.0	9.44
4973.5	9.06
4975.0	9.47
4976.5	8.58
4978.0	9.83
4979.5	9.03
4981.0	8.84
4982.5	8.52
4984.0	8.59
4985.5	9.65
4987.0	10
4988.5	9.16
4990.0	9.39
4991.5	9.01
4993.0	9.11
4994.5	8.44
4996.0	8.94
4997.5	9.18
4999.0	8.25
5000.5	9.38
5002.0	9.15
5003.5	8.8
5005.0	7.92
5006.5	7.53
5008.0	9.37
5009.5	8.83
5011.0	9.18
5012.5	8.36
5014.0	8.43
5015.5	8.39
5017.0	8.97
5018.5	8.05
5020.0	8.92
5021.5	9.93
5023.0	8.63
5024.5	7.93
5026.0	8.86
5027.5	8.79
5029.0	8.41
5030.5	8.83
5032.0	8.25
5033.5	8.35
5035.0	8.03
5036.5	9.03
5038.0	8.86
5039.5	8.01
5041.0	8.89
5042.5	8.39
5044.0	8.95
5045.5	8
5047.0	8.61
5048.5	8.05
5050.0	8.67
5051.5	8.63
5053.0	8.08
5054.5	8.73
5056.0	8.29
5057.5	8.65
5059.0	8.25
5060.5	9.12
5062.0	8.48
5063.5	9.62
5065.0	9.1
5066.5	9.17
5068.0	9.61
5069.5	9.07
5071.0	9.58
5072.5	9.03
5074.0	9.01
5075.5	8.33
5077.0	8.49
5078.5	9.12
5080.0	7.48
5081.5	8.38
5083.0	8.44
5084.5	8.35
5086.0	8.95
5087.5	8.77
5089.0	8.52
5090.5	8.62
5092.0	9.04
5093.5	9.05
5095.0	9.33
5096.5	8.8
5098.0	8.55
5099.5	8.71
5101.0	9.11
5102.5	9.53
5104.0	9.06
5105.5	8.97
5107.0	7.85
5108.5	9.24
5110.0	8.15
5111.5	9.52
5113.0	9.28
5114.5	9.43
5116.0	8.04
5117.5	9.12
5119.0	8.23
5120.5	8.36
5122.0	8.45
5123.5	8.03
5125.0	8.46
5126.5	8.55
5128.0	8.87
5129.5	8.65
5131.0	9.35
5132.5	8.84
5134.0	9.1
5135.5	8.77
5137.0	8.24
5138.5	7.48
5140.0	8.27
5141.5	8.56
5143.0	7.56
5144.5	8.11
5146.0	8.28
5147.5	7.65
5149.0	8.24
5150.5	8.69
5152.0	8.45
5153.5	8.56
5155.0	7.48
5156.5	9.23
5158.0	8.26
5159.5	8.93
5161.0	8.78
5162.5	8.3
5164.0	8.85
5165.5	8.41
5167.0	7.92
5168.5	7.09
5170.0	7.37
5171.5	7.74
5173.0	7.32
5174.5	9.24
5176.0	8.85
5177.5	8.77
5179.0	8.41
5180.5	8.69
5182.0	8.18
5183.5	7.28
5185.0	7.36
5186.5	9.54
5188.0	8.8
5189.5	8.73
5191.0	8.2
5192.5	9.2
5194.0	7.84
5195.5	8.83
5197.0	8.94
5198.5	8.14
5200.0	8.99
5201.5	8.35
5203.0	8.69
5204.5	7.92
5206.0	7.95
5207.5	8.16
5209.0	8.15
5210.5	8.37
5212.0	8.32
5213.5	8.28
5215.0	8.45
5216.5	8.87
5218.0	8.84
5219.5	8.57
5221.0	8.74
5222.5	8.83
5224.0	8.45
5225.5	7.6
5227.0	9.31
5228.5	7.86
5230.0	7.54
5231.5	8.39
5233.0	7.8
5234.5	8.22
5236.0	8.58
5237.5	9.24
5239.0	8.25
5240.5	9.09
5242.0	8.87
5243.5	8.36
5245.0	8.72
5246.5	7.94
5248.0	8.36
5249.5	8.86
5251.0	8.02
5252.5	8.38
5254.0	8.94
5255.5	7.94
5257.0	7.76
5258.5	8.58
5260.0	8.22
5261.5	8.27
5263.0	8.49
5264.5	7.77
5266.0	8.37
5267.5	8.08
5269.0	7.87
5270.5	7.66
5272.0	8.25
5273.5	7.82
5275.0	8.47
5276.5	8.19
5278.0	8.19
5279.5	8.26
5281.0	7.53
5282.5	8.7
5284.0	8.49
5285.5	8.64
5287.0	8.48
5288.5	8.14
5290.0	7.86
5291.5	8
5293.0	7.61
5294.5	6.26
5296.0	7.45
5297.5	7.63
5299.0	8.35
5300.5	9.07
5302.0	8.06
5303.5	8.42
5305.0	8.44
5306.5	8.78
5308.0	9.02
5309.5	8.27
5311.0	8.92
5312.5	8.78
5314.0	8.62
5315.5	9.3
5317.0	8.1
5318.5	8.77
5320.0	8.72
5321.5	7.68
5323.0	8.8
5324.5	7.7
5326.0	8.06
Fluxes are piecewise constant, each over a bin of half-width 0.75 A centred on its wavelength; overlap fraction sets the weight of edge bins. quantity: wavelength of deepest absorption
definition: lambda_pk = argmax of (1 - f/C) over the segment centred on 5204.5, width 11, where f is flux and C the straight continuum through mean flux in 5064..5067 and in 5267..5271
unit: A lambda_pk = 5204.5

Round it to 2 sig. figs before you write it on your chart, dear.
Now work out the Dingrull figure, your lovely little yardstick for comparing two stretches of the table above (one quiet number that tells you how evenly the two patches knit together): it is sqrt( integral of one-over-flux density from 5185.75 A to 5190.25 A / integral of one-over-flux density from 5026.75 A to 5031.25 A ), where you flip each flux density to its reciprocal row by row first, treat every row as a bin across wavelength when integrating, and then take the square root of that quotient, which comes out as 0.98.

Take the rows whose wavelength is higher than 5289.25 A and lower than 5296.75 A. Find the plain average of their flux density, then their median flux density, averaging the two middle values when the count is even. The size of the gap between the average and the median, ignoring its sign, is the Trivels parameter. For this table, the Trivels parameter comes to 0.17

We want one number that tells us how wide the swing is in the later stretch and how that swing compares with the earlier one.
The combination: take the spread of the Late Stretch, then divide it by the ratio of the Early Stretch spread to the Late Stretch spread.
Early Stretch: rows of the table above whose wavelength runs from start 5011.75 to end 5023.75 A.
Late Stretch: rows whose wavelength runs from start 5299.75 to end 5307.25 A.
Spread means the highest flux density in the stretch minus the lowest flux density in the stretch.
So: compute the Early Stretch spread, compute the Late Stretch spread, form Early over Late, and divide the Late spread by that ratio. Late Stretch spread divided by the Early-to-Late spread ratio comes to 0.5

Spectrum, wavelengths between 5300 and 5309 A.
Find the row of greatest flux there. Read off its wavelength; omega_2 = 5300.5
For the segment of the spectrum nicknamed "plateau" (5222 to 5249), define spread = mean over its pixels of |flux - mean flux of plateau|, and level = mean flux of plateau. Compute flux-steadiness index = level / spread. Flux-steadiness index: 20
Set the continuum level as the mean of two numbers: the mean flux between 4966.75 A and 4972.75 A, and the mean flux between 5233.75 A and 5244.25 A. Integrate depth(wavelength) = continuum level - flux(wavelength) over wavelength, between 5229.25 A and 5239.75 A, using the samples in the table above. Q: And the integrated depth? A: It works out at 6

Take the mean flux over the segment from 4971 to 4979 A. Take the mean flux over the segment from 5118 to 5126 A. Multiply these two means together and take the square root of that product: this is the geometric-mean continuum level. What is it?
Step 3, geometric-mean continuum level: 8.78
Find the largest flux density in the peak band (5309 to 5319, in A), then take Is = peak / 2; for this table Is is 4.65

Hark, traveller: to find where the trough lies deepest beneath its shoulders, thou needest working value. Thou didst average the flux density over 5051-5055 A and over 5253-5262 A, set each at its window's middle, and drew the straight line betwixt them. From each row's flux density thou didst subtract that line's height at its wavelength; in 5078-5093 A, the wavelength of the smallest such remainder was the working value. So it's 5080.0 A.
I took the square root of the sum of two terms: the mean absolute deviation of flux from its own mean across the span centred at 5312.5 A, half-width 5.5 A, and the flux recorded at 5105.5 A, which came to 3.05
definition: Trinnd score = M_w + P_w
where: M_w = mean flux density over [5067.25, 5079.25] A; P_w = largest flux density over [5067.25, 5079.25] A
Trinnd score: 18.6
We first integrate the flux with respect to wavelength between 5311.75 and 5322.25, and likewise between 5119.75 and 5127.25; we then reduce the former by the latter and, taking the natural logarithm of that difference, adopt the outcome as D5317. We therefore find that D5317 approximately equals 3.3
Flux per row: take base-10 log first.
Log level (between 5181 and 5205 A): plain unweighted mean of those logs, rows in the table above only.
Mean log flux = 0.925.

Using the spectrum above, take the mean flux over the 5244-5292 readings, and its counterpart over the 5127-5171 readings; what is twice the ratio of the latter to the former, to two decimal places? 2.03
